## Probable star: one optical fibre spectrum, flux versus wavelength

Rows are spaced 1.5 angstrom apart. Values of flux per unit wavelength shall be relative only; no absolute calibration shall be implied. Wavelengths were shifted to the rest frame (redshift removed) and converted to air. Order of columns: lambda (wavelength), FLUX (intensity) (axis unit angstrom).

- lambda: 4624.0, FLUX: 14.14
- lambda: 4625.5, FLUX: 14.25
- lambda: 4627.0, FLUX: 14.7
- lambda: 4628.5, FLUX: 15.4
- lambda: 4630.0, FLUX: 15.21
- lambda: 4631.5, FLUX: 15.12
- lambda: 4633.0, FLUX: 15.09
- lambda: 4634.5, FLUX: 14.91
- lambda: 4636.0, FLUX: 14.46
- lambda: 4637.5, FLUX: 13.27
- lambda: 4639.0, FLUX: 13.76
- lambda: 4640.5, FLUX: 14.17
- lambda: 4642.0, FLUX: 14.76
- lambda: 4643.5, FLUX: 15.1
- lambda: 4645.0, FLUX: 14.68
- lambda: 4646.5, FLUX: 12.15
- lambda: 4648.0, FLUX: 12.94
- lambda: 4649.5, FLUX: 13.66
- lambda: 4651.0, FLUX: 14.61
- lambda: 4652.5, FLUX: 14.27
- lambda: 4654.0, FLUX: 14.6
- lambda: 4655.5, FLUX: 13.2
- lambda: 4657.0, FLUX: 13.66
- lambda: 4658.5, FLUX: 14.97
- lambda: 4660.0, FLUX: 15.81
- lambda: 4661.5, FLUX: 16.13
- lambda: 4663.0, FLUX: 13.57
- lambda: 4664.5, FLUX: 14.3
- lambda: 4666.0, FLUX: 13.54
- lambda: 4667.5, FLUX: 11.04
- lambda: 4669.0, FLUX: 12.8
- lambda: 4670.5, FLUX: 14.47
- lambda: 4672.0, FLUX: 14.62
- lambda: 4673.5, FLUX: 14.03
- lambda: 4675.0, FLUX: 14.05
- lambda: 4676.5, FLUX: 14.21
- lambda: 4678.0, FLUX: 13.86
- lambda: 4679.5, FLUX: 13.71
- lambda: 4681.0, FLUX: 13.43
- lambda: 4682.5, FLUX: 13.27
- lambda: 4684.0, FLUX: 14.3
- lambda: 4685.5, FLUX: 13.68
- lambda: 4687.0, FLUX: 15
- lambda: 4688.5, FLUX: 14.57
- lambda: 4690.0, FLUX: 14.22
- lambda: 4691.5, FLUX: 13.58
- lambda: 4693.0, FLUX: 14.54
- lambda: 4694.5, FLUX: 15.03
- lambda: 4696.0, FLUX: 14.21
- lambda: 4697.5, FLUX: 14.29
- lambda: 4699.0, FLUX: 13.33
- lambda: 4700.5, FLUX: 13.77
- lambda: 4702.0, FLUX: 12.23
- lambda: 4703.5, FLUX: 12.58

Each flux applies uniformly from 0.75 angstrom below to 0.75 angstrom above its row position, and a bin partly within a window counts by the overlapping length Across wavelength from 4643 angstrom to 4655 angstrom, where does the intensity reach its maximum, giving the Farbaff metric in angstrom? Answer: 4643.5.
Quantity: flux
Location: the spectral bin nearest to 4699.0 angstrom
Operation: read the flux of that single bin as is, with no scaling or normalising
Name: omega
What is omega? 13.33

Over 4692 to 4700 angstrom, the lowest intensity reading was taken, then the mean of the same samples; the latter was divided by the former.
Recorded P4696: 1.07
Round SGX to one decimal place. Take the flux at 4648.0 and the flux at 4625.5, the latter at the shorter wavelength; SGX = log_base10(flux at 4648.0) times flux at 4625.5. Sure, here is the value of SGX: 15.8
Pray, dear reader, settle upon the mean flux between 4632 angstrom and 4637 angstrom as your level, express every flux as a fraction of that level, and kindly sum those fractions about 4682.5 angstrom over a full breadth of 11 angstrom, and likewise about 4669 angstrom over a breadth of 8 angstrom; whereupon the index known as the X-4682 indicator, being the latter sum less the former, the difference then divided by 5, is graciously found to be -0.42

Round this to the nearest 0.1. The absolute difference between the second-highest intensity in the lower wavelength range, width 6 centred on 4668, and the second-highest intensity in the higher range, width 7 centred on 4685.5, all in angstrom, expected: 1.0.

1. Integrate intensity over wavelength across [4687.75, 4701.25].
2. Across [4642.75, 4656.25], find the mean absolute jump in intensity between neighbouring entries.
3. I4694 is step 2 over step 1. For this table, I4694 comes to 0.005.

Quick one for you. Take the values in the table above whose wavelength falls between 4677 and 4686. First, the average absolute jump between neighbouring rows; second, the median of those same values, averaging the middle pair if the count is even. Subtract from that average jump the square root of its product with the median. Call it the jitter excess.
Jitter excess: -2.0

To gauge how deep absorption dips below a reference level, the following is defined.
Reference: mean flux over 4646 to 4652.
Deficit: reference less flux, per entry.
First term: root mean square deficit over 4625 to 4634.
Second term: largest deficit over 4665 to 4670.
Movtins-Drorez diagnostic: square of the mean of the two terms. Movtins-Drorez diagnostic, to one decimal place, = 3.9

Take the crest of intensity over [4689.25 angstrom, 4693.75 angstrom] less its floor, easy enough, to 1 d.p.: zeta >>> 1.0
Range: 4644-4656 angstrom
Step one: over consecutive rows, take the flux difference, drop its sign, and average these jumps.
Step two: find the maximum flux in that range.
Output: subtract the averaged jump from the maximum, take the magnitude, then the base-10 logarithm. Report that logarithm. 1.14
